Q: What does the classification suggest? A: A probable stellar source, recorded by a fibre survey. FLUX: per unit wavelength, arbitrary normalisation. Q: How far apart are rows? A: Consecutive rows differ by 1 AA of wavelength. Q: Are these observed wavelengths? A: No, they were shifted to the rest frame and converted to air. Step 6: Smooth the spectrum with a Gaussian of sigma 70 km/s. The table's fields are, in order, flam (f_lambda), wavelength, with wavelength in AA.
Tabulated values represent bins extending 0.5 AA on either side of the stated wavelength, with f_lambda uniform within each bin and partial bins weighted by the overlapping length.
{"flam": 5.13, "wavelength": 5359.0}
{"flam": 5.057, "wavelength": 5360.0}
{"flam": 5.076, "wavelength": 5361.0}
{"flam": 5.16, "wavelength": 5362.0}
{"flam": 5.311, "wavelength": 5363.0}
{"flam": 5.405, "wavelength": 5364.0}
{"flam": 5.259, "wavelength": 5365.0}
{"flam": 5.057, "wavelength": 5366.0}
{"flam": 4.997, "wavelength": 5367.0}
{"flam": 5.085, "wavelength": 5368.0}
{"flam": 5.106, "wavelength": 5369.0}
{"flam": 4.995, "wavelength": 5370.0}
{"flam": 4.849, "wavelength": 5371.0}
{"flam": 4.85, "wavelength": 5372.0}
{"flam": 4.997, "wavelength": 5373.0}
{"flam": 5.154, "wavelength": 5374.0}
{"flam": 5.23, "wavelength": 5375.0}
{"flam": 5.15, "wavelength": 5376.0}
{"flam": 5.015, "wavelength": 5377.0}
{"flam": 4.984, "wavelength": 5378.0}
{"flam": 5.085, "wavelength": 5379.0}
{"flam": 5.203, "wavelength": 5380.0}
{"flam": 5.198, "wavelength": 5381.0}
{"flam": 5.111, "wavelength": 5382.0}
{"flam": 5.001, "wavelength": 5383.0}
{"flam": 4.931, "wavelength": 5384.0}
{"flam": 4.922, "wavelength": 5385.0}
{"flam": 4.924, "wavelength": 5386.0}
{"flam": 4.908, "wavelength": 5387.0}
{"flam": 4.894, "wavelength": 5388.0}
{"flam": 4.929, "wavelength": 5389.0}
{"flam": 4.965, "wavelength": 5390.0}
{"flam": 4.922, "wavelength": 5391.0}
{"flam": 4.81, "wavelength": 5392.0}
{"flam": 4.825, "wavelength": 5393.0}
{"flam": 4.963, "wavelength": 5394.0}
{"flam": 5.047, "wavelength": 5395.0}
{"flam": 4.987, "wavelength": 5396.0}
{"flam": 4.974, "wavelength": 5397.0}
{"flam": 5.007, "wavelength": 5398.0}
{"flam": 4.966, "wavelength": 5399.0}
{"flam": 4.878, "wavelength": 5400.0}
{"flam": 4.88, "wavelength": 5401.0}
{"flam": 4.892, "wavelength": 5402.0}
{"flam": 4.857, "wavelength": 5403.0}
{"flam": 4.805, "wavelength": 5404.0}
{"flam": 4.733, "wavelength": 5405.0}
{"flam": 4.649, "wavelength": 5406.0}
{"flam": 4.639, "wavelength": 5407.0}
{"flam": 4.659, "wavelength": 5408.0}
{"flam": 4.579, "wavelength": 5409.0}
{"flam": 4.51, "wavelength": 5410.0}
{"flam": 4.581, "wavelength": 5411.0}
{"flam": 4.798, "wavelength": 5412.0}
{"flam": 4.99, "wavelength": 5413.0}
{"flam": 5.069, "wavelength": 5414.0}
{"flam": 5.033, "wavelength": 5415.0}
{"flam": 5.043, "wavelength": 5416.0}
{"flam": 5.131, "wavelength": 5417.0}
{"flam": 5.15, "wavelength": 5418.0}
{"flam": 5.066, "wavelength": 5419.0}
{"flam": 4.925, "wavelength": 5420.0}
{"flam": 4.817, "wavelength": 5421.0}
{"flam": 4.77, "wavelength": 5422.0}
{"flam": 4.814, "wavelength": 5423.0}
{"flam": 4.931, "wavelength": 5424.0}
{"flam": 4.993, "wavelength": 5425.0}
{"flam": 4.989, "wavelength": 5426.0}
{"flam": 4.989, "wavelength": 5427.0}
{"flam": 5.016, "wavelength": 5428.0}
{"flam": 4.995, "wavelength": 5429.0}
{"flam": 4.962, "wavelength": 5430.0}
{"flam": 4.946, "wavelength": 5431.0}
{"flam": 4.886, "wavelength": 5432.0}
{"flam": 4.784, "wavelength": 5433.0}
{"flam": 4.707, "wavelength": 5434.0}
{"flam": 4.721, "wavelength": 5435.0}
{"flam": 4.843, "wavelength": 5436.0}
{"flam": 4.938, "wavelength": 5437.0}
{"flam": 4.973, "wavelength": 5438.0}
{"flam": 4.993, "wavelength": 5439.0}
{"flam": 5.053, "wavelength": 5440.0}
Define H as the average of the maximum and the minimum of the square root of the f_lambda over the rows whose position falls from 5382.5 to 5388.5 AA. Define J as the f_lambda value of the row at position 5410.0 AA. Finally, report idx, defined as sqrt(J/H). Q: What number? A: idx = 1.42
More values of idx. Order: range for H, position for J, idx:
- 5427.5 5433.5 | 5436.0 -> 1.48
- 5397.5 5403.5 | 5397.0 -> 1.50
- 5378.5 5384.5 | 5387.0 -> 1.48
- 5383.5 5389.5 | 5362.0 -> 1.53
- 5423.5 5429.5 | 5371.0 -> 1.47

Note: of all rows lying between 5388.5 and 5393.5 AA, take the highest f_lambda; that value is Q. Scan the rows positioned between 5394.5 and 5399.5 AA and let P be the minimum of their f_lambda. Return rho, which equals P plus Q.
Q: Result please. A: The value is 9.9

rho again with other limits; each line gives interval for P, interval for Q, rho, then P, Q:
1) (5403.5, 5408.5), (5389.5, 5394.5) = 9.6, 4.639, 4.965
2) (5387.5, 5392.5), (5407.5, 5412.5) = 9.6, 4.81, 4.798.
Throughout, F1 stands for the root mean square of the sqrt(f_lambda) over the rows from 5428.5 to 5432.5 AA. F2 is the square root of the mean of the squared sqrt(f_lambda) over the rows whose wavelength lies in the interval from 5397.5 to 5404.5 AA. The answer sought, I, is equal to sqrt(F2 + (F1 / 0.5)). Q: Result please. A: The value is 2.581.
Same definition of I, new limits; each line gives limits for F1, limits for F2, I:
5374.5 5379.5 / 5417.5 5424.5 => 2.595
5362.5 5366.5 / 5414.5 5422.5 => 2.612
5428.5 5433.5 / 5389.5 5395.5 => 2.579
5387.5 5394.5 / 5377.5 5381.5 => 2.586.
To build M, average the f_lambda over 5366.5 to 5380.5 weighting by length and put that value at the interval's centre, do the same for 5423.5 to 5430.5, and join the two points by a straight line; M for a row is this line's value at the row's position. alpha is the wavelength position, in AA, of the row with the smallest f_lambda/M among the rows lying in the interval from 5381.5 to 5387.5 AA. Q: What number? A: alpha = 5387.0 AA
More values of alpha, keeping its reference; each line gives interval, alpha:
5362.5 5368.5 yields 5367.0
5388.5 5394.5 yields 5392.0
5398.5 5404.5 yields 5404.0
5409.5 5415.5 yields 5410.0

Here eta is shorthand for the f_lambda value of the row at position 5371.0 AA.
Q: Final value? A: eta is 4.849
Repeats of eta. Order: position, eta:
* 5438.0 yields 4.973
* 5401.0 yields 4.88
